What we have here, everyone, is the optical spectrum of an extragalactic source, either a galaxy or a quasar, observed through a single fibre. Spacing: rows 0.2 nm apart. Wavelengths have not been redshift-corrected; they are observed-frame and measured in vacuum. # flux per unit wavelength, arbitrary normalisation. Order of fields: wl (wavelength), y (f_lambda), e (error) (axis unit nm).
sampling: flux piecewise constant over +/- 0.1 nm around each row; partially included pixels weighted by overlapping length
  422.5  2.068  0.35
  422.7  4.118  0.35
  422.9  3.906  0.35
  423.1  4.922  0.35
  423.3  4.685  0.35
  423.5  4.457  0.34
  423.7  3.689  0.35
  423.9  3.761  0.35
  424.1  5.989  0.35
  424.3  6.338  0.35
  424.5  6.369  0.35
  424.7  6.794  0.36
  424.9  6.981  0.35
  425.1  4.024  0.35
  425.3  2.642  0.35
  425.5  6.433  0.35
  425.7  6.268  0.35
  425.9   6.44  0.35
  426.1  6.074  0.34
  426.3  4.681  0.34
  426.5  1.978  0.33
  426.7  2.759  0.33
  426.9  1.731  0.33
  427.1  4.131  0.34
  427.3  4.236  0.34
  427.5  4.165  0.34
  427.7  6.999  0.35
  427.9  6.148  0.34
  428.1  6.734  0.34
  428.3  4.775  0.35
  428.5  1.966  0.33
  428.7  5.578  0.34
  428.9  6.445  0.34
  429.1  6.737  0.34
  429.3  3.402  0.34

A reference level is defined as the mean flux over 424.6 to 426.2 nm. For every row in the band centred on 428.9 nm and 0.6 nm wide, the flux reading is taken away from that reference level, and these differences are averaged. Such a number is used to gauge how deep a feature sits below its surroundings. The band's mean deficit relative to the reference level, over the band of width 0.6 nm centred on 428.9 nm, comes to -0.5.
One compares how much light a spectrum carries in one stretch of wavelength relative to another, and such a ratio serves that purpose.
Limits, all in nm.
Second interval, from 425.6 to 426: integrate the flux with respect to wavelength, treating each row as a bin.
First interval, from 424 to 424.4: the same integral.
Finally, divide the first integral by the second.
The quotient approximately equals 0.97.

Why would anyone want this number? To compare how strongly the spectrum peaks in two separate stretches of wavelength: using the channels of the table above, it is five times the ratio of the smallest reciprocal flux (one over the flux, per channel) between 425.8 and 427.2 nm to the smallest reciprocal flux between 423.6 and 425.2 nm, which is 5.42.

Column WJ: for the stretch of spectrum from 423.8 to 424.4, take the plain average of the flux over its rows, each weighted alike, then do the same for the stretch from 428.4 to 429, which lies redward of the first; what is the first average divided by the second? 1.2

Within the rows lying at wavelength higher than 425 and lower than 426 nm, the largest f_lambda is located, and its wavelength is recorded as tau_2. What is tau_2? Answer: 425.9 nm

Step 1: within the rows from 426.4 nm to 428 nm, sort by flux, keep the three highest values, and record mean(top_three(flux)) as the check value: 5.8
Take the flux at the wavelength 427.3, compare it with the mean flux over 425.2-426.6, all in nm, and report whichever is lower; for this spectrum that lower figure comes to 4.24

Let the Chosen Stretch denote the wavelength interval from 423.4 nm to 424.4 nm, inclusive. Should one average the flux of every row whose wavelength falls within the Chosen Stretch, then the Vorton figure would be 4.8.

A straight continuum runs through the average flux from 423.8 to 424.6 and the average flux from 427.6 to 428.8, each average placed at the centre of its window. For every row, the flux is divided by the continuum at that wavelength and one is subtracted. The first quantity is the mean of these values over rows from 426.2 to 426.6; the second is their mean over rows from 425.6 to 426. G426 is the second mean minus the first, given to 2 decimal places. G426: 0.54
